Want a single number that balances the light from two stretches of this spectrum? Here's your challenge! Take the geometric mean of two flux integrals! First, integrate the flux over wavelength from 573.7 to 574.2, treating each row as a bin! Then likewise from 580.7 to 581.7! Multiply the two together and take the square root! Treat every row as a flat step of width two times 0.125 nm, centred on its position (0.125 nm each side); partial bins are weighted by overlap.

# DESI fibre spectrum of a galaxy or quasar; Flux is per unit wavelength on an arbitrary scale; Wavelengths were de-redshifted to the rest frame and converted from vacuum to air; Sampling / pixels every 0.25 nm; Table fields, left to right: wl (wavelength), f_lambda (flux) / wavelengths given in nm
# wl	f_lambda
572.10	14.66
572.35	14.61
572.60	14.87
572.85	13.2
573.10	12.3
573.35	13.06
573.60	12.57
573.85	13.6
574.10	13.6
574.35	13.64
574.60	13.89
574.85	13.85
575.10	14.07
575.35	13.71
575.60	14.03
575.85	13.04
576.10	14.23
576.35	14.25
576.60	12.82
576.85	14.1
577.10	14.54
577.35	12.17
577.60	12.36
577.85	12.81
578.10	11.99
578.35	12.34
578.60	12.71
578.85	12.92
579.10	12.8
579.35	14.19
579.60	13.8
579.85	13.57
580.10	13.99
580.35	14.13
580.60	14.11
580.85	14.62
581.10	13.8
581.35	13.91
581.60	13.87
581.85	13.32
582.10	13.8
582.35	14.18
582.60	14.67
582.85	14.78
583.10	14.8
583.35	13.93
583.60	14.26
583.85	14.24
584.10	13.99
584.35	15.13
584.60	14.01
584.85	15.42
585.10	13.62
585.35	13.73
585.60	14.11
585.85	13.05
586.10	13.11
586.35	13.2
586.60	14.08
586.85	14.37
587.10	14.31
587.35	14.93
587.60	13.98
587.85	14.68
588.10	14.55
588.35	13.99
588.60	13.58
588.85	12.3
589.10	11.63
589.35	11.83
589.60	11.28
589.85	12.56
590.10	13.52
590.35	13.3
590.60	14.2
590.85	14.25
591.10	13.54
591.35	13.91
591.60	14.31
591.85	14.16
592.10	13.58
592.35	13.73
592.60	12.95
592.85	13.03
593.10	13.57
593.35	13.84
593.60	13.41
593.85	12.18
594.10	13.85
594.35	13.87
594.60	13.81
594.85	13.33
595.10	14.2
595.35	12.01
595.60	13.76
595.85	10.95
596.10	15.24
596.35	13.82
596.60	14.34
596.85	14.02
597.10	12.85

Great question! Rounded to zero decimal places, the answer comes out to 10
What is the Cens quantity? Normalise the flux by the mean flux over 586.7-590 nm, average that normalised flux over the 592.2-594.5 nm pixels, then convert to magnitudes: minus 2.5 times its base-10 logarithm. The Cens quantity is 0.0002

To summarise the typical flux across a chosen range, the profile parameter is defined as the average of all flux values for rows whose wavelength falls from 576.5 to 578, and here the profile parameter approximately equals 13.1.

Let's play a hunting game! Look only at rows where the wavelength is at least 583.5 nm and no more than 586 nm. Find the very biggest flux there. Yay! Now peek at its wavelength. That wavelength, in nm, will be 584.85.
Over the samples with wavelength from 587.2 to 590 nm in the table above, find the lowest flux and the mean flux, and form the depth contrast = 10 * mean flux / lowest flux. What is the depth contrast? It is 11.7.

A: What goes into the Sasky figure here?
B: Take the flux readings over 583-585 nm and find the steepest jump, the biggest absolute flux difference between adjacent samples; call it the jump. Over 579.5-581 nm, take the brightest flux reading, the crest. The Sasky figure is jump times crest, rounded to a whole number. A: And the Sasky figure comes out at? 21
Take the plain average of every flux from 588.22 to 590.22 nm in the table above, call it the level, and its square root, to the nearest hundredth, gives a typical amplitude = 3.55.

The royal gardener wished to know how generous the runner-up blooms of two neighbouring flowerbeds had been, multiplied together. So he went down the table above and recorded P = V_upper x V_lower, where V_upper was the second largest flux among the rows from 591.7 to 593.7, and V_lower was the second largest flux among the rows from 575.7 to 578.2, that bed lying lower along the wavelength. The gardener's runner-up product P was 197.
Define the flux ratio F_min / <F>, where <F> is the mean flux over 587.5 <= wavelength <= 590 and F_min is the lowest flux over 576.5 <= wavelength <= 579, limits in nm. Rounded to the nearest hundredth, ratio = 0.92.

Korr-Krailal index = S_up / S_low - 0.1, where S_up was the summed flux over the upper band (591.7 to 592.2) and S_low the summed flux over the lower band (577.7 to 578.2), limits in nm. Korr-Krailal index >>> 1.02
